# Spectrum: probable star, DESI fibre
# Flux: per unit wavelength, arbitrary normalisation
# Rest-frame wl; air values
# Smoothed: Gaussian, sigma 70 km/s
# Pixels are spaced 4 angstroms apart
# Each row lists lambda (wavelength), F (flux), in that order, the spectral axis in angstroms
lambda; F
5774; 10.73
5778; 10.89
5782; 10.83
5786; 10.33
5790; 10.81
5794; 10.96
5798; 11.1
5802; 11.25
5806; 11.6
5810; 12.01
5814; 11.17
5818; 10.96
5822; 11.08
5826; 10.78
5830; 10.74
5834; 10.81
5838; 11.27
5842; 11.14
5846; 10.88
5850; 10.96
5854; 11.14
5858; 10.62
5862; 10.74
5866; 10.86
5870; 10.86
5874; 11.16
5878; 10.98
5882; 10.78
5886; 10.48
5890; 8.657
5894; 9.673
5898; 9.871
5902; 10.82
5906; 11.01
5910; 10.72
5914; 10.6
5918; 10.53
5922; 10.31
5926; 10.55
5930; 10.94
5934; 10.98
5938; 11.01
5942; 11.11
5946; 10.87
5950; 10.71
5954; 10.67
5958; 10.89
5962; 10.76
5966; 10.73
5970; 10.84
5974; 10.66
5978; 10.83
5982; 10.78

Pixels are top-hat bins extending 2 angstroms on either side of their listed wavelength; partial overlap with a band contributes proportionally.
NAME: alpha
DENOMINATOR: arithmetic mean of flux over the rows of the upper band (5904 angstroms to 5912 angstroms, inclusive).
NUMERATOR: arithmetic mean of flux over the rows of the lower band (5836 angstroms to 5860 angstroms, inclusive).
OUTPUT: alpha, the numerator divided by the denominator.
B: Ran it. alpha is 1.01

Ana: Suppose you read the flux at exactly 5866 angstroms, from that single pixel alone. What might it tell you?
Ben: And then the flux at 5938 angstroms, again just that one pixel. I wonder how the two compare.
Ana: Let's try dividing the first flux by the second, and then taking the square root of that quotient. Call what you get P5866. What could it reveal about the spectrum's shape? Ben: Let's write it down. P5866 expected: 0.99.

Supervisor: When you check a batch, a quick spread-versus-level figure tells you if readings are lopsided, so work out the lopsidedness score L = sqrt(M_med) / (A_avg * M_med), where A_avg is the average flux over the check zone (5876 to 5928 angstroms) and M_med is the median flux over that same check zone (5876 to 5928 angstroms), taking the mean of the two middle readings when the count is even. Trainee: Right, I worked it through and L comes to 0.0297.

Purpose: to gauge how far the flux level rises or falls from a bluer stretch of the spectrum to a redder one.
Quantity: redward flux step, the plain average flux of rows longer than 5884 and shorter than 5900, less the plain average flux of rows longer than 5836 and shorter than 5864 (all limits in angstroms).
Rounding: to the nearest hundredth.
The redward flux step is -1.29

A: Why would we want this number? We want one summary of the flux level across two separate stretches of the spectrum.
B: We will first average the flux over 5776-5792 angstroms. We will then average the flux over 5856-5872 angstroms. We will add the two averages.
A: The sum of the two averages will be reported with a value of 21.5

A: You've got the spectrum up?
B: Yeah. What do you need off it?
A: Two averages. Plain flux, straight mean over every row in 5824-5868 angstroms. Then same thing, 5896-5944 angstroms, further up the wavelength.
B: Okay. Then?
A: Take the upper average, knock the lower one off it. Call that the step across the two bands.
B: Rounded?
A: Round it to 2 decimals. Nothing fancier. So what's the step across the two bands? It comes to -0.20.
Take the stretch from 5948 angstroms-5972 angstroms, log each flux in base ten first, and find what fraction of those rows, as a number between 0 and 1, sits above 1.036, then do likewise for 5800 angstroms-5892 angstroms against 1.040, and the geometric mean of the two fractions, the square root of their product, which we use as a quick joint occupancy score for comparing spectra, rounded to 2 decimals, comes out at 0.27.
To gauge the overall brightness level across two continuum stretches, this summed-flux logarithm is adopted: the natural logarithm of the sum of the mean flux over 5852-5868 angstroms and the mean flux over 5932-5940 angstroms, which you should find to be 3.08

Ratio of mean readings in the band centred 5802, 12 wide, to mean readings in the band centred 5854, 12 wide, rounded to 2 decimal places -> 1.04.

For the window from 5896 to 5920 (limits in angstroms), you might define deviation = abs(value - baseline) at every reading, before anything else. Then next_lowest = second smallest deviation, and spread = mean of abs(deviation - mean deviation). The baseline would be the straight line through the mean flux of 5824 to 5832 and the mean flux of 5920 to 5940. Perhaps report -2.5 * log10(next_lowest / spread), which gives 1.31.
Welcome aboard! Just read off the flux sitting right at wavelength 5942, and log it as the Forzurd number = 11.11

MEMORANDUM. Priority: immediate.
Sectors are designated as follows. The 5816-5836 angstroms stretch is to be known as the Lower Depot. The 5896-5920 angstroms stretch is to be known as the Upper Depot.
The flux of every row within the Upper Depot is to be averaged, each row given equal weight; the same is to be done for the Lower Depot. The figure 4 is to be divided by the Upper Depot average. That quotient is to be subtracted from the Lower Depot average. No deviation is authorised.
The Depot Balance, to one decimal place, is 10.5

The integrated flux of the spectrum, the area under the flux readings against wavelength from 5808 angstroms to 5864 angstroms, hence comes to 617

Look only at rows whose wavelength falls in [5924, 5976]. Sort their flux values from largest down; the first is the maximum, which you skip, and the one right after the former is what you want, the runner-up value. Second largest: 11.01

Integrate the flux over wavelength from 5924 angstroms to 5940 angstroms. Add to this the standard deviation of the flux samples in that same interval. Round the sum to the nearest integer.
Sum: 174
